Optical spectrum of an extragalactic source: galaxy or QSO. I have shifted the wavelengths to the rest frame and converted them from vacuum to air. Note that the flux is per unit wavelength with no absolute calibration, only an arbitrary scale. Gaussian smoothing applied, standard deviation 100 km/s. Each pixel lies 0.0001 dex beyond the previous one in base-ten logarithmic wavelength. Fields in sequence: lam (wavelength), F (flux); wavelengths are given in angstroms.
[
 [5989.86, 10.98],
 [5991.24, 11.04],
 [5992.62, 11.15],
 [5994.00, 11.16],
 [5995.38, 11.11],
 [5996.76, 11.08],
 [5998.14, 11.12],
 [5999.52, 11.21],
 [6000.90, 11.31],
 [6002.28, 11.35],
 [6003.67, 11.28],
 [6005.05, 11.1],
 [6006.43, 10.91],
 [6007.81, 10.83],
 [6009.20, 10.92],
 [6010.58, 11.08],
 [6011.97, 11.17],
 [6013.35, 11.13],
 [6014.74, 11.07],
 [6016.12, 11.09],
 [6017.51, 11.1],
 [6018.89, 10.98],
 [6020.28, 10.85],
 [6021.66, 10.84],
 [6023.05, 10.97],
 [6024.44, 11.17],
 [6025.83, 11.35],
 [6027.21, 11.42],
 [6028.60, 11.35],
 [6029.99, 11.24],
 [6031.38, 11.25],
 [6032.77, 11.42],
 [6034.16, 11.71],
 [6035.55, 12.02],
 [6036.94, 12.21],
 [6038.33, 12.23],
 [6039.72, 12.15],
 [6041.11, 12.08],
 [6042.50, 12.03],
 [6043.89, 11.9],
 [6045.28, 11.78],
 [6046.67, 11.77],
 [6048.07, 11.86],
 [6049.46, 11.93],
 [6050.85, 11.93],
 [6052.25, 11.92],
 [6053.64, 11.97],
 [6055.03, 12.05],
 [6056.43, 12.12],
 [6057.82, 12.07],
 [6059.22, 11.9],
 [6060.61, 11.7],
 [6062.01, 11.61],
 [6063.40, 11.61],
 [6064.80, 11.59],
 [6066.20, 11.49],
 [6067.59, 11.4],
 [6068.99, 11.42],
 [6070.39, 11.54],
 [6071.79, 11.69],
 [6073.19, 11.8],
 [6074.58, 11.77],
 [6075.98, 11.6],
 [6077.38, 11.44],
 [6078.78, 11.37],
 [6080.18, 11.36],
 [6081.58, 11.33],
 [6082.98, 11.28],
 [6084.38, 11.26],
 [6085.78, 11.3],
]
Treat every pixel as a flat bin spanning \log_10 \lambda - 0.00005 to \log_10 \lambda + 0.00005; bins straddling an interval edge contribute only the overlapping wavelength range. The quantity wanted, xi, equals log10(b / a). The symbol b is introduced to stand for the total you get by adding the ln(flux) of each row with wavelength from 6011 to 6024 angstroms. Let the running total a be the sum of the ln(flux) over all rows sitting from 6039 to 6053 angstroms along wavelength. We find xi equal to -0.06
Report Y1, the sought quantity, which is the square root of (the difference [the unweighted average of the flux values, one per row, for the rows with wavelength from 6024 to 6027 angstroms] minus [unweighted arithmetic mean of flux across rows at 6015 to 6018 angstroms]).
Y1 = 0.41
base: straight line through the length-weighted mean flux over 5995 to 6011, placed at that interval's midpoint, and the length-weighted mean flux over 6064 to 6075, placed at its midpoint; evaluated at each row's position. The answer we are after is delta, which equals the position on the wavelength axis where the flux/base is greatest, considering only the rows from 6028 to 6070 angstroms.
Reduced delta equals 6038.33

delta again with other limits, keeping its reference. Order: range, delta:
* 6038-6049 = 6038.33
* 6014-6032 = 6027.21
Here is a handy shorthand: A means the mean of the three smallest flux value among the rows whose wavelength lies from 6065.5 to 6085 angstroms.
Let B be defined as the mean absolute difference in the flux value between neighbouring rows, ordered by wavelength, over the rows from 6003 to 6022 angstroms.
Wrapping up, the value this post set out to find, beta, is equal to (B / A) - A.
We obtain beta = -11.3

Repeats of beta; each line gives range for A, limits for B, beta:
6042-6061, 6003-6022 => -11.7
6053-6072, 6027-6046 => -11.4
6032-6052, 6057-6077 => -11.6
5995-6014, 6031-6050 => -10.9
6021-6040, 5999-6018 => -11.0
